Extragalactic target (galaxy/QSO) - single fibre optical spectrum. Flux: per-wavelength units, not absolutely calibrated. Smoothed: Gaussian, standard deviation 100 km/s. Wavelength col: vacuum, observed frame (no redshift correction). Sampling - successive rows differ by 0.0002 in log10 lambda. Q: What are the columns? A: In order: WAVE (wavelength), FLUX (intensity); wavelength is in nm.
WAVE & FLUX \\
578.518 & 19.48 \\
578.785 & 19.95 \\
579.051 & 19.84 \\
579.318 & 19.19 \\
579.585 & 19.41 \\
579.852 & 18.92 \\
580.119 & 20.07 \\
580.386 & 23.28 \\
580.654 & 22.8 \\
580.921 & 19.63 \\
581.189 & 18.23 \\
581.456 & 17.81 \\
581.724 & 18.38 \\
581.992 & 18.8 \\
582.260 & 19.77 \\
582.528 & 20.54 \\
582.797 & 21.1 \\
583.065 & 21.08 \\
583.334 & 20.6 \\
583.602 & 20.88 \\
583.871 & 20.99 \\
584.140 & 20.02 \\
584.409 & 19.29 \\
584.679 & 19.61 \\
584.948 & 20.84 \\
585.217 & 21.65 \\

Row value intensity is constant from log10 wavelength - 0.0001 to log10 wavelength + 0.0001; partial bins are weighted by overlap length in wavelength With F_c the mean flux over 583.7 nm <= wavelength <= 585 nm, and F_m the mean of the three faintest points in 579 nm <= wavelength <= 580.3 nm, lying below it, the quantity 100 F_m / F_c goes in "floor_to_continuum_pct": 95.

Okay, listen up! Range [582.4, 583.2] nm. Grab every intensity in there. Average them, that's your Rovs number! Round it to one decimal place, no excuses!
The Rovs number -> 20.9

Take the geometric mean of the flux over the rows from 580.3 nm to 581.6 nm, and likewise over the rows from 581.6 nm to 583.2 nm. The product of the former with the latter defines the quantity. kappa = 403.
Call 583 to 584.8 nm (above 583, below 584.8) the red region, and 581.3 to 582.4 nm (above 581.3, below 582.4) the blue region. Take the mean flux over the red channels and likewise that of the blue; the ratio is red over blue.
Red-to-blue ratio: 1.09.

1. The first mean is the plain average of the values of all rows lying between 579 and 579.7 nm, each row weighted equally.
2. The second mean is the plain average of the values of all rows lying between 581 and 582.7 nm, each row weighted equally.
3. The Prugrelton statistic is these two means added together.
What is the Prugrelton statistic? 38.4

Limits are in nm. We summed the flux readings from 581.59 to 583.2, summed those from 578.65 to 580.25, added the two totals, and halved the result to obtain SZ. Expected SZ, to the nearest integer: 119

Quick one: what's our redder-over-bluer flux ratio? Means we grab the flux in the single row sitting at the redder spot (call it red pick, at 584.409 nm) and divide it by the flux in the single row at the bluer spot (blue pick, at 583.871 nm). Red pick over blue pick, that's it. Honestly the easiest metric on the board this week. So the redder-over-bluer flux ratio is 0.92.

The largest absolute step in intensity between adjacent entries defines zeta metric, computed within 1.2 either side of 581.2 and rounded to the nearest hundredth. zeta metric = 3.21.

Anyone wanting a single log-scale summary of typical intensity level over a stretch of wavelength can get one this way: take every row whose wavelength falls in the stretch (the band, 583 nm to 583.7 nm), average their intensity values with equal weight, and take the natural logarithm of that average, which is 3.04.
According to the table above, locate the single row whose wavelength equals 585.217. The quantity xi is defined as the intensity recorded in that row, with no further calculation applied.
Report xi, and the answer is 21.65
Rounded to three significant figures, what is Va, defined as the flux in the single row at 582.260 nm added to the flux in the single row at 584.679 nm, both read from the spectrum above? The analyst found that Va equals 39.4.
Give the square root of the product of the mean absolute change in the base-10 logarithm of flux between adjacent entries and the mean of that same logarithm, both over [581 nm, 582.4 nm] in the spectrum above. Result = 0.13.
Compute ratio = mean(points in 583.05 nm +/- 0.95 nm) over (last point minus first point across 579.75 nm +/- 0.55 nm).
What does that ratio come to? 24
